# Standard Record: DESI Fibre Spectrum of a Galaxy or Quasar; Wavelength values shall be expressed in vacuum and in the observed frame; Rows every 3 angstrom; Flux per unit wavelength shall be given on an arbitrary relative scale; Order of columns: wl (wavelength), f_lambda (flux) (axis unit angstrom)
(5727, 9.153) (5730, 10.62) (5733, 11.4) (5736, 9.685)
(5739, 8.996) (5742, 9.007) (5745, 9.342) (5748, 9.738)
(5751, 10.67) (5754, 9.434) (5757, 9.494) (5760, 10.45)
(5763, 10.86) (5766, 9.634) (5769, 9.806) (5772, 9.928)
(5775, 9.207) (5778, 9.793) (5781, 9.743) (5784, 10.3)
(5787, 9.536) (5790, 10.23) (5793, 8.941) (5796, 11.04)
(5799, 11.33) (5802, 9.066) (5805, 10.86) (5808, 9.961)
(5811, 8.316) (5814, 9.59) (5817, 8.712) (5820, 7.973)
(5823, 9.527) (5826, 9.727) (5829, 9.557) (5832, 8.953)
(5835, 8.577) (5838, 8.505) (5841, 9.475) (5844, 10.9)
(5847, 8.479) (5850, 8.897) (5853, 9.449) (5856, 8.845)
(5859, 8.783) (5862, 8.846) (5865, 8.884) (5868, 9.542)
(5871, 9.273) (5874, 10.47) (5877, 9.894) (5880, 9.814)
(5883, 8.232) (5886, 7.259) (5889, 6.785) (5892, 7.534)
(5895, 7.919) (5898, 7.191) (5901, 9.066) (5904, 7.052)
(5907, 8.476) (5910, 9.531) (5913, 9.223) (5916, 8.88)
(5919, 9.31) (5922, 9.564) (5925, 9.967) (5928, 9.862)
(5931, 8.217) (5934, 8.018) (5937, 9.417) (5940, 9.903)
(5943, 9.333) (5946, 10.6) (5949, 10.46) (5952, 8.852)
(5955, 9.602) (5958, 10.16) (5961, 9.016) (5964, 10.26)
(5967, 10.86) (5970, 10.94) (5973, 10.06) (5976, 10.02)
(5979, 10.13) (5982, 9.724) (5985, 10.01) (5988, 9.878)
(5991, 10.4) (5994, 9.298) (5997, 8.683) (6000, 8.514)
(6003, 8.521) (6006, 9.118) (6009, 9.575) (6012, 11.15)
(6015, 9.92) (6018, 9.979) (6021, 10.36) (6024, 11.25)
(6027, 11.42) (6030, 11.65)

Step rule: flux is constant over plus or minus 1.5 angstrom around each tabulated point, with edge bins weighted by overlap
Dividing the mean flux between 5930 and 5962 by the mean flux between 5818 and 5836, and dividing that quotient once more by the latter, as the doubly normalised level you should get 0.115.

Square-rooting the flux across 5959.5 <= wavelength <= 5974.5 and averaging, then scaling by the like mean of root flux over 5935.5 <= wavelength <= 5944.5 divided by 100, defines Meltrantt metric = 0.099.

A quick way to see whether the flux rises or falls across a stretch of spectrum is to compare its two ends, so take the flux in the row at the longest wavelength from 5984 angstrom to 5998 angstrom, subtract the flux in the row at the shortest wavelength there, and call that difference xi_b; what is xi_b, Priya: -1.3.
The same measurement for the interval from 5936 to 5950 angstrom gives 1.0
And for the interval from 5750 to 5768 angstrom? -1.0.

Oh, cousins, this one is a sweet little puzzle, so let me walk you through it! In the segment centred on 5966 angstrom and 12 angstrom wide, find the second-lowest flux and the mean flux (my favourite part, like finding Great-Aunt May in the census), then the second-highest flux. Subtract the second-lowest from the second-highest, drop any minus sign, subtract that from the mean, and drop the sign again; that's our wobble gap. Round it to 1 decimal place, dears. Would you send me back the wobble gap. 9.7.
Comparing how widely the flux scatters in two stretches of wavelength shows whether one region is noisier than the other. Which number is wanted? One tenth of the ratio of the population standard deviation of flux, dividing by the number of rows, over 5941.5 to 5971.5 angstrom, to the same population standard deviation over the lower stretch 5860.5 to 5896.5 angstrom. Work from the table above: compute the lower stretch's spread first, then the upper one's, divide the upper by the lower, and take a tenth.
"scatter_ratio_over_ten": 0.065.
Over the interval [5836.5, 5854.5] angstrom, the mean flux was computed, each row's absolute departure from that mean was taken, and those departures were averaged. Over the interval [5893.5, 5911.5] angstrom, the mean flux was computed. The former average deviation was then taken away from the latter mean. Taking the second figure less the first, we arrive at 7.55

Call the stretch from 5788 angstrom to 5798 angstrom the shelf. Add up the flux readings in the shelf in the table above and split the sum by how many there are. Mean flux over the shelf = 10.1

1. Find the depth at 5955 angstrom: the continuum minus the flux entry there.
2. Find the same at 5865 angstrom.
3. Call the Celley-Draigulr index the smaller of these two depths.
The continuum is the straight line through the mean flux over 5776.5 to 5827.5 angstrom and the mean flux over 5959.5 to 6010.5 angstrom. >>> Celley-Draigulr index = 0.10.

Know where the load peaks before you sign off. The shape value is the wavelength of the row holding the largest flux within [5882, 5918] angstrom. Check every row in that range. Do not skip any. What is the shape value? 5910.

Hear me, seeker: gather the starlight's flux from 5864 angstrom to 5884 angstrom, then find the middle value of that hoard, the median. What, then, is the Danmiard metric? 9.5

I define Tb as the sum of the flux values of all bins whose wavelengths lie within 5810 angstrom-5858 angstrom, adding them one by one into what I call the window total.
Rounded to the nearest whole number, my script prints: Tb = 145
